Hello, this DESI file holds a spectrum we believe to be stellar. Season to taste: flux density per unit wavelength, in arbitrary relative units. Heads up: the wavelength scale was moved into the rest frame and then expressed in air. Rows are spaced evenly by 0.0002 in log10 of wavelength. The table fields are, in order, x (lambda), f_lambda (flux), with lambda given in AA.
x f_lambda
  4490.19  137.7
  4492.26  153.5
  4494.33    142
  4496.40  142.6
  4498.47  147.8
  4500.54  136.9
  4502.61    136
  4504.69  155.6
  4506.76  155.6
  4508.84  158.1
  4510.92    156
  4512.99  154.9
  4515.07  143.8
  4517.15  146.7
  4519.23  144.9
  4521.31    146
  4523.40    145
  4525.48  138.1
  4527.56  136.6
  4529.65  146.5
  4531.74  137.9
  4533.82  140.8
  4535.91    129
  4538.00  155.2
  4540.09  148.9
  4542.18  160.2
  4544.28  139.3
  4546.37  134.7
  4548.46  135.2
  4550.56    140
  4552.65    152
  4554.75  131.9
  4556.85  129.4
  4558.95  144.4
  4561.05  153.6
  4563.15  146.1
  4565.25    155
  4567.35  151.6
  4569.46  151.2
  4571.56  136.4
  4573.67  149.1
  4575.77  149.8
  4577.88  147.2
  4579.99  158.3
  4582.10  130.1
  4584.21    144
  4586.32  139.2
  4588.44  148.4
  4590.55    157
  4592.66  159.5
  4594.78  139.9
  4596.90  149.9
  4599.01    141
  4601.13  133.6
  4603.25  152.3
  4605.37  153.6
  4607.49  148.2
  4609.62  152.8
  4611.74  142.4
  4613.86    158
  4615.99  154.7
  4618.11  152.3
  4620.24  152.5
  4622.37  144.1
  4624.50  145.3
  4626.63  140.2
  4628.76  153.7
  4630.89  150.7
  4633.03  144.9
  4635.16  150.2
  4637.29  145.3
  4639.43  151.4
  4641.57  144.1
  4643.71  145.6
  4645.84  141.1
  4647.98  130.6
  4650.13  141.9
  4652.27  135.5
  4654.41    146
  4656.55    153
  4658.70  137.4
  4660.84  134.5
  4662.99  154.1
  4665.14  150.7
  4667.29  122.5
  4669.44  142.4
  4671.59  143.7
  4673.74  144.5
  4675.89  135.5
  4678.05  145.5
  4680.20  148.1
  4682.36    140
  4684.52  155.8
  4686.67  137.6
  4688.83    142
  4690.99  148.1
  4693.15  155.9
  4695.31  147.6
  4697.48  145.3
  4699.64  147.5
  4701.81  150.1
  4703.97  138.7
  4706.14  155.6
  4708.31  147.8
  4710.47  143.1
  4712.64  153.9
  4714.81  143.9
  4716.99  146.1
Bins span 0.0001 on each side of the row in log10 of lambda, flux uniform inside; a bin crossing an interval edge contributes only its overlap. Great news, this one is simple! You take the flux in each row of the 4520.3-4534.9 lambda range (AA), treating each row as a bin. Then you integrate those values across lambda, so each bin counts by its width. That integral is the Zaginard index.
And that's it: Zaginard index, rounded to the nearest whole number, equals 2066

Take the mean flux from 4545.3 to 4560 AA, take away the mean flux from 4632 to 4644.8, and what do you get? -9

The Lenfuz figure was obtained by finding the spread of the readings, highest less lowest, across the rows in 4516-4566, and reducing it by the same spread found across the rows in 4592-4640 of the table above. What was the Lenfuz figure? 5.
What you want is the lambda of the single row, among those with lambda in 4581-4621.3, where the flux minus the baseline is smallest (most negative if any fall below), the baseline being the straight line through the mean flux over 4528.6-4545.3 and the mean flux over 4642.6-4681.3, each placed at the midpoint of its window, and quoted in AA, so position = 4582.10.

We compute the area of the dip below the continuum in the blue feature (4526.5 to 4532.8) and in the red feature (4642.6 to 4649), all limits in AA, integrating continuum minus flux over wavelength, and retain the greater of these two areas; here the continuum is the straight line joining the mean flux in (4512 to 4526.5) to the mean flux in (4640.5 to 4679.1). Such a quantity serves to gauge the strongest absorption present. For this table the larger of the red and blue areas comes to 31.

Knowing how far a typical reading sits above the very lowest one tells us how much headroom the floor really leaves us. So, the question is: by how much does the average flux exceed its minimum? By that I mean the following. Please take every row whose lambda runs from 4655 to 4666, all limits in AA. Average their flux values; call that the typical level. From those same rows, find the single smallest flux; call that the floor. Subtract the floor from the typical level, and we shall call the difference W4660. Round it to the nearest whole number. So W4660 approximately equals 11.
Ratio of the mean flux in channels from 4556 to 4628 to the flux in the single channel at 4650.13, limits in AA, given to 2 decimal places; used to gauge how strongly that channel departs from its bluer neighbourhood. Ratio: 1.04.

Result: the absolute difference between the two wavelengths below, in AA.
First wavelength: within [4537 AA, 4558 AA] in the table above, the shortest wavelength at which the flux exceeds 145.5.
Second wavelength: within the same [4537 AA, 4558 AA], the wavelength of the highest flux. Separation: 4.2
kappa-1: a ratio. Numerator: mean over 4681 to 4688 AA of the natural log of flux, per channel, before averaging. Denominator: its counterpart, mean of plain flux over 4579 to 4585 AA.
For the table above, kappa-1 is 0.0345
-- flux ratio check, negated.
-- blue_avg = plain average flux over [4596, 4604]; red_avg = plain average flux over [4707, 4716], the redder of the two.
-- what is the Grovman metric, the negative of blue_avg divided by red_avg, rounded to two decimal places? -0.98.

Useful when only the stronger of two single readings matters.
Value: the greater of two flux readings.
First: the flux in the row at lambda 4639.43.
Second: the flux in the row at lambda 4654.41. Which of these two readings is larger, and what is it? 151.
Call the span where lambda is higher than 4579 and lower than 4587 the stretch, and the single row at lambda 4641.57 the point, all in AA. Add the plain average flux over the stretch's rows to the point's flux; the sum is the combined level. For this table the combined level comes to 287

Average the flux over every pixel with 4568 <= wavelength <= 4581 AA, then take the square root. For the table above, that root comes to 12.2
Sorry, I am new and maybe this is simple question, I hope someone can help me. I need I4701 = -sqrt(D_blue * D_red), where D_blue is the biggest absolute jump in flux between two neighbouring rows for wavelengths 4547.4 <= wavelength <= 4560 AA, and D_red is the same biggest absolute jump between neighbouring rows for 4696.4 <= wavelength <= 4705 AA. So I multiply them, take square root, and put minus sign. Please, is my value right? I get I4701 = -15.1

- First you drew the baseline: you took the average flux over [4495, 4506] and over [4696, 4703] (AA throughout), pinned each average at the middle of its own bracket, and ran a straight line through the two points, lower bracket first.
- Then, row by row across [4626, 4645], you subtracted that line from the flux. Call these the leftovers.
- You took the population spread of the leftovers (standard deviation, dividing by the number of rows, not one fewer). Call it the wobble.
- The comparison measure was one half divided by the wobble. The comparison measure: 0.12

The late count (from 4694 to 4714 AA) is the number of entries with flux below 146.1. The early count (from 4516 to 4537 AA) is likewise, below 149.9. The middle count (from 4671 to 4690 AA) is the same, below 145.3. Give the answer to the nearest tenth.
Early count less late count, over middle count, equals 1.2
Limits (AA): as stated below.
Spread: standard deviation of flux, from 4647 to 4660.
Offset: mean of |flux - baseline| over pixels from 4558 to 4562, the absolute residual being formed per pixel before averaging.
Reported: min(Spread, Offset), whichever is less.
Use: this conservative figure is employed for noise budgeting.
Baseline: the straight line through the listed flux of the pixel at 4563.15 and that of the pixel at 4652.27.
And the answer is 4.7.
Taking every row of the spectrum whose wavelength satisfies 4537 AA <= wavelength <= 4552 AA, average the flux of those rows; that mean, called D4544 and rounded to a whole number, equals 145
